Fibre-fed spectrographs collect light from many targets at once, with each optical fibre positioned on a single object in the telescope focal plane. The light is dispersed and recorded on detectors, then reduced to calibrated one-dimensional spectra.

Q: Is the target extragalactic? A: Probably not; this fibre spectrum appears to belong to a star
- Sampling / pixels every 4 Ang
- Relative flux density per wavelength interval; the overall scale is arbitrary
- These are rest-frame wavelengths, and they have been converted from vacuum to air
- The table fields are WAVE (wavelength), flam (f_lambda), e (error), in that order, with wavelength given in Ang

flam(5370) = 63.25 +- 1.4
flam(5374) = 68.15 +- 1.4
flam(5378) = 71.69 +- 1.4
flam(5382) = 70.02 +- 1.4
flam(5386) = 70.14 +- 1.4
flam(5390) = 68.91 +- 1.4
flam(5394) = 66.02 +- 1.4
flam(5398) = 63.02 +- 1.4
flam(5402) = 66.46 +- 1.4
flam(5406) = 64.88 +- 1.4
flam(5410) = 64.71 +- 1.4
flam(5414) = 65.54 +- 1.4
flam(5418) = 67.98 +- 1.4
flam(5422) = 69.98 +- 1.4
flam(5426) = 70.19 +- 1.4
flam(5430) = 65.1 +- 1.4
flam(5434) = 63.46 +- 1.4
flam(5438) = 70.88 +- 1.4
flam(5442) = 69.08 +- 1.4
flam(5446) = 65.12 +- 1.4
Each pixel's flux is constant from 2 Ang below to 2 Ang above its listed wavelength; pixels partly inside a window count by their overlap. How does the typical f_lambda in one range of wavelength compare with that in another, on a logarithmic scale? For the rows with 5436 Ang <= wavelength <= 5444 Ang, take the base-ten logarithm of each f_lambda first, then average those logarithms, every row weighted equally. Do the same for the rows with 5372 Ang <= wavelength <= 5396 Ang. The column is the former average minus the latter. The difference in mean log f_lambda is 0.005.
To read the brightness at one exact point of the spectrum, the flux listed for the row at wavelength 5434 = 63.46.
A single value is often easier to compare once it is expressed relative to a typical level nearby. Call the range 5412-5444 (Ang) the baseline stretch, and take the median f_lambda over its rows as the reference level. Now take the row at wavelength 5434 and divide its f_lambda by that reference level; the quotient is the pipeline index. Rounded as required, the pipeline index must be 0.93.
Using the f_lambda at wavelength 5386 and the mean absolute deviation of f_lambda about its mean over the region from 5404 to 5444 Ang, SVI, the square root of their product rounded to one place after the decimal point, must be 13.1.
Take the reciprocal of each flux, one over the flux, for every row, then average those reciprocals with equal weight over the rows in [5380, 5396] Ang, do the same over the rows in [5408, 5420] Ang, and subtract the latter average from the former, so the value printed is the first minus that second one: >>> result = -0.0006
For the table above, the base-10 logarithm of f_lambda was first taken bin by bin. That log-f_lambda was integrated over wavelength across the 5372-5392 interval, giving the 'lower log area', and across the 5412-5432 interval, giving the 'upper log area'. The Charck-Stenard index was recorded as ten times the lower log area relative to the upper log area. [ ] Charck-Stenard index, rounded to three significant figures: 10.1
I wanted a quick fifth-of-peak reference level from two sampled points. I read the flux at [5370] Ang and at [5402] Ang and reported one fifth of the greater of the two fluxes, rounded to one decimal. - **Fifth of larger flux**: 13.3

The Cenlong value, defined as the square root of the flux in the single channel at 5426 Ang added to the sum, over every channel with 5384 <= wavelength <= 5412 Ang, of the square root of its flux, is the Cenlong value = 65.4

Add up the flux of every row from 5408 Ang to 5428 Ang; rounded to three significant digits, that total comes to 338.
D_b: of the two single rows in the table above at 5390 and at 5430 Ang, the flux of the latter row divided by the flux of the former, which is 0.94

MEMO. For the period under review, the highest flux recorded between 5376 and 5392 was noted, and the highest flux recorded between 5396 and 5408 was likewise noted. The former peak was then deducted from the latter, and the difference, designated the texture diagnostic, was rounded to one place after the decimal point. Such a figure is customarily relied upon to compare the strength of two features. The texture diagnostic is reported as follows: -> -5.2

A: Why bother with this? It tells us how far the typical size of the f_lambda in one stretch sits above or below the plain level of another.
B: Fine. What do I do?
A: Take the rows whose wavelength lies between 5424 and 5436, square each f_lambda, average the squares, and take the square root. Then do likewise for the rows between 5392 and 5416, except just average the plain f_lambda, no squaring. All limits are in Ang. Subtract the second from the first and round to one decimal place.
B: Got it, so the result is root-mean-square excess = 1.2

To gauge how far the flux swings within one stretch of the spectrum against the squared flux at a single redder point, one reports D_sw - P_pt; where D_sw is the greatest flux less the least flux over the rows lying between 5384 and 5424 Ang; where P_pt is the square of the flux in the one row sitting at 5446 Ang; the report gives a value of -4233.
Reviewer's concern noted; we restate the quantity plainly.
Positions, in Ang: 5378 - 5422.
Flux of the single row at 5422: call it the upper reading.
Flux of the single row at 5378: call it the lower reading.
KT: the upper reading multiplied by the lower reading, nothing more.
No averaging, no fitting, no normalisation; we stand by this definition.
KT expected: 5017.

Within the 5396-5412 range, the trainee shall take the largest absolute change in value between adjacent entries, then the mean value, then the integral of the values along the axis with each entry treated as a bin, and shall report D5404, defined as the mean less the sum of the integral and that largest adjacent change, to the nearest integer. -975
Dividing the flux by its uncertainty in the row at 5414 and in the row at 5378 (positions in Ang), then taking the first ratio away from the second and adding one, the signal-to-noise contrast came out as 5.4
